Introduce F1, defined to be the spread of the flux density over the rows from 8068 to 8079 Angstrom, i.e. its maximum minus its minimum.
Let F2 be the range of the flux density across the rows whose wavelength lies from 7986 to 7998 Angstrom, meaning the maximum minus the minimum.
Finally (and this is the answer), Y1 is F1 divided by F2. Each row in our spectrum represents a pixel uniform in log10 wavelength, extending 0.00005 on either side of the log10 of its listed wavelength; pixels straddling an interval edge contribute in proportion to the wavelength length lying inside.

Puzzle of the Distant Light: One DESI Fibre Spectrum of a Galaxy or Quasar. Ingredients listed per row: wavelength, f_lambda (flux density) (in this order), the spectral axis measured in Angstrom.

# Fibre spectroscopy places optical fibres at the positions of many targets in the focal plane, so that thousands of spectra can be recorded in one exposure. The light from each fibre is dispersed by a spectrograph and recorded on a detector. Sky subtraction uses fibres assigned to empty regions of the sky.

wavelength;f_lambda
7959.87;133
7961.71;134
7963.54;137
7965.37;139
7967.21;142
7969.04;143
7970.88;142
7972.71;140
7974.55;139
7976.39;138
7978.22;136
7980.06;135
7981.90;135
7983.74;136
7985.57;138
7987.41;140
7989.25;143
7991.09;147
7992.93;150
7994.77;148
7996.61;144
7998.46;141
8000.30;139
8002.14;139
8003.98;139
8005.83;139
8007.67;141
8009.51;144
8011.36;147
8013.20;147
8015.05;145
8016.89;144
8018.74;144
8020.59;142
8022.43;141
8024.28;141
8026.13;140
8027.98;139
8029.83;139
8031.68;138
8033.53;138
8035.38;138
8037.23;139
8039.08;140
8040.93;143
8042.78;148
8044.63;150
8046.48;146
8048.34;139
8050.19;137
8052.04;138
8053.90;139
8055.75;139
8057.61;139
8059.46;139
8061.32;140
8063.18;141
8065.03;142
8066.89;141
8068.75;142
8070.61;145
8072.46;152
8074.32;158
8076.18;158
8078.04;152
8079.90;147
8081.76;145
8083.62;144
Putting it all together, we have 1.6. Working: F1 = 16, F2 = 10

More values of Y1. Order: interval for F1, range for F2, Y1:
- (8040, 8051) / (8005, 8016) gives 1.6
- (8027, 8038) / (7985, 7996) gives 0.1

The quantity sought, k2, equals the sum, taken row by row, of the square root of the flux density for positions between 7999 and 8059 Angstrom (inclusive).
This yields 380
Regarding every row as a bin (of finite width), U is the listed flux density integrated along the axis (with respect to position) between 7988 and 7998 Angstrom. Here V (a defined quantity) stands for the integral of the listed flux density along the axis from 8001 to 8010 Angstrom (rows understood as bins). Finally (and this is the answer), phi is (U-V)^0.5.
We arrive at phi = 14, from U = 1458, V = 1263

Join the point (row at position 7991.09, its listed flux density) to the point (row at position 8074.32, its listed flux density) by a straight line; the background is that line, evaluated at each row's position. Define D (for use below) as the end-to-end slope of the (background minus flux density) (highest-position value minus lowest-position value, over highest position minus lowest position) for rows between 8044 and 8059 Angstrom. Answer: 0.98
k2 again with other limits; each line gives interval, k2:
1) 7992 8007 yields 95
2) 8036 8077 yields 263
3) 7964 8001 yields 237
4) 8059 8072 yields 83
